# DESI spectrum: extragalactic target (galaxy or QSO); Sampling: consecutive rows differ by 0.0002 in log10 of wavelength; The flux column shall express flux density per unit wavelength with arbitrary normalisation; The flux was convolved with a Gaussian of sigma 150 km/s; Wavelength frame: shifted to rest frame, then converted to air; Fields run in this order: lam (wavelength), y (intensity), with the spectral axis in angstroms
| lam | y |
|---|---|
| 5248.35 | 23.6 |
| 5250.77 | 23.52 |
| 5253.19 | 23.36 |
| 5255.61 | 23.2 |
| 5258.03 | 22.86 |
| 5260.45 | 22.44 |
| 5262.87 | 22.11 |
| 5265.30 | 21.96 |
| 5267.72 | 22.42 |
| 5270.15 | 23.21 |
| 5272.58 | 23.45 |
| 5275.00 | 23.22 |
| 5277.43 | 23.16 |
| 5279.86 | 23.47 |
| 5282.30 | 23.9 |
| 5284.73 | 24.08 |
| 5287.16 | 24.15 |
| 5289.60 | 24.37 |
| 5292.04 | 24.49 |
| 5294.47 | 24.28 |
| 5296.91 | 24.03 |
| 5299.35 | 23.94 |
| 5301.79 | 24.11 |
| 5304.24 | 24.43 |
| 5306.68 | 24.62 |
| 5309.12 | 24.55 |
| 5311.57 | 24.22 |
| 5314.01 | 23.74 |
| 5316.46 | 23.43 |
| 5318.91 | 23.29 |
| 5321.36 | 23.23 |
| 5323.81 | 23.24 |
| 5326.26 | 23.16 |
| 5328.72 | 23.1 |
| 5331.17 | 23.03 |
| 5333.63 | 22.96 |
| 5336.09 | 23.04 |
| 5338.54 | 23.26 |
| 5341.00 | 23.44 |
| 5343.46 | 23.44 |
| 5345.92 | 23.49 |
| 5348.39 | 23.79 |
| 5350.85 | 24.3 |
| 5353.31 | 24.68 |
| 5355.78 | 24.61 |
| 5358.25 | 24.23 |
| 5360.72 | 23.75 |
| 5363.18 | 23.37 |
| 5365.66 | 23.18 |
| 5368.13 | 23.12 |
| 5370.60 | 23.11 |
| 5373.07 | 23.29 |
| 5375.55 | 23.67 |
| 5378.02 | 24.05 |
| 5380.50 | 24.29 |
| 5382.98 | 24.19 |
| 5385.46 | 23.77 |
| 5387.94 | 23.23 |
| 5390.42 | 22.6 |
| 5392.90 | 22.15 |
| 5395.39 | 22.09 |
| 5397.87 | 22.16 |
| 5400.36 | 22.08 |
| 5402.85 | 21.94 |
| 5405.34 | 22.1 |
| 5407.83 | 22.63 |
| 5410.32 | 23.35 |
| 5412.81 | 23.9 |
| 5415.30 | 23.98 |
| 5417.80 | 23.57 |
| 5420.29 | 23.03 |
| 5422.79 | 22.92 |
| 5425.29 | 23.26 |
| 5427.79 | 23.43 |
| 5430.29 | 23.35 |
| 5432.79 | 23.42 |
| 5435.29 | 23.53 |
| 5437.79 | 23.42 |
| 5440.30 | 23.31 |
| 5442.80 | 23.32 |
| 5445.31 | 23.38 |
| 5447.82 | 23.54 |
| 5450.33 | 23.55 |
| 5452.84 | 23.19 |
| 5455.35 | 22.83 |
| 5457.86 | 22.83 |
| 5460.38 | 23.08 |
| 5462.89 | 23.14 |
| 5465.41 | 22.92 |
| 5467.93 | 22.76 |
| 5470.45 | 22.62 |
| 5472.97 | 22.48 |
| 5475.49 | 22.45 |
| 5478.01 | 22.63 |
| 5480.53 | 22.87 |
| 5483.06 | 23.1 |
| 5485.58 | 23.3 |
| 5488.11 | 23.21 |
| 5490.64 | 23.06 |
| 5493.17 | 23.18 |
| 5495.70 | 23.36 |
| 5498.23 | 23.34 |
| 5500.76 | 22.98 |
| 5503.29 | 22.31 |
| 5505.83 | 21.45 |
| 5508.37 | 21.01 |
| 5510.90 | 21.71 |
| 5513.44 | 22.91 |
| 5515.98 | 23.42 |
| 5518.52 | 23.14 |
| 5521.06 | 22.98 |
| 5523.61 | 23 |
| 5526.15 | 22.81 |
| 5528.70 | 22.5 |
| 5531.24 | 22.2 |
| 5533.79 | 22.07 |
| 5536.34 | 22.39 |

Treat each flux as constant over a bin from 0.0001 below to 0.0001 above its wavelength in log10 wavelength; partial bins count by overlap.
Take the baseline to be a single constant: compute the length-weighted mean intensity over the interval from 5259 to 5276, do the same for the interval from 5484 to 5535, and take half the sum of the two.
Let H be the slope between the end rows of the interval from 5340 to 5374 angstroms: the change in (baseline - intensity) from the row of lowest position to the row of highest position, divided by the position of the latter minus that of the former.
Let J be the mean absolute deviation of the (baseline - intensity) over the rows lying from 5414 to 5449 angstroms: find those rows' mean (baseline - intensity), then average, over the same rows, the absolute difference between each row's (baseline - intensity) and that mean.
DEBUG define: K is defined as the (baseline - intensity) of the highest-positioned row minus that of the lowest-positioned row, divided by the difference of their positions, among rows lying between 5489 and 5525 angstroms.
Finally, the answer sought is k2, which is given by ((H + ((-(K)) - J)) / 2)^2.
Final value 0.01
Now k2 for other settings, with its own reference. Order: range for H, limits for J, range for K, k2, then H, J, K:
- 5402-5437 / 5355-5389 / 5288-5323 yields 0.06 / -0.049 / 0.42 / 0.036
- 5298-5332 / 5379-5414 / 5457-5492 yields 0.13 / 0.029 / 0.77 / -0.007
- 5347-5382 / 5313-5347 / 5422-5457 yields 0.01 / -0.016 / 0.17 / 0.003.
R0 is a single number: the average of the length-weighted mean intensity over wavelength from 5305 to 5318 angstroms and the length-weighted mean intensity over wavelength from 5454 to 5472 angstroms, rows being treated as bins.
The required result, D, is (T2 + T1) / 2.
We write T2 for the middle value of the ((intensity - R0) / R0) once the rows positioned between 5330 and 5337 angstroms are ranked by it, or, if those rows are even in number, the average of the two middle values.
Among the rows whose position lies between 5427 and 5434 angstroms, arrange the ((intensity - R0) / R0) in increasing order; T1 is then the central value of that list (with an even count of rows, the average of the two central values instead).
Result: -0.011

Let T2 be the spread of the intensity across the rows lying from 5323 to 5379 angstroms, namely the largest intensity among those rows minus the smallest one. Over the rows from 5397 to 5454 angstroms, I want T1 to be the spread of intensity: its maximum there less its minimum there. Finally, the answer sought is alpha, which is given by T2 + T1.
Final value 3.8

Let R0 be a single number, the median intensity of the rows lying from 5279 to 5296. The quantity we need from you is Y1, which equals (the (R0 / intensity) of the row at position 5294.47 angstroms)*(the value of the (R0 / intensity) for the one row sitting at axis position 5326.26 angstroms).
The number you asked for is 1.04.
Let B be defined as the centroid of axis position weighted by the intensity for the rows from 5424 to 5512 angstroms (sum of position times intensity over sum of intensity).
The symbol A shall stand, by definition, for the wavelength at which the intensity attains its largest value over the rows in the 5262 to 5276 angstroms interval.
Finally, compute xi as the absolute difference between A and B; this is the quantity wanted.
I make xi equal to 195.0 angstroms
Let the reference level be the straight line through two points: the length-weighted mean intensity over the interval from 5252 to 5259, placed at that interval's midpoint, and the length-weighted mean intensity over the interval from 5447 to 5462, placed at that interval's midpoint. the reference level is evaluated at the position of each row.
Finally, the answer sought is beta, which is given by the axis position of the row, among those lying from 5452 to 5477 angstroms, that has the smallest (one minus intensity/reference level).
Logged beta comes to 5452.84 angstroms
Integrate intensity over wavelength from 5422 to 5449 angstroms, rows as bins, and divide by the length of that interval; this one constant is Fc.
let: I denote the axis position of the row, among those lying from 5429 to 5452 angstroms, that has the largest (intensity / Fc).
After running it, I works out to 5450.33 angstroms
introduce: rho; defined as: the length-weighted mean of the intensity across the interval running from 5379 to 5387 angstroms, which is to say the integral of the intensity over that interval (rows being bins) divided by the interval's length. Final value 24.0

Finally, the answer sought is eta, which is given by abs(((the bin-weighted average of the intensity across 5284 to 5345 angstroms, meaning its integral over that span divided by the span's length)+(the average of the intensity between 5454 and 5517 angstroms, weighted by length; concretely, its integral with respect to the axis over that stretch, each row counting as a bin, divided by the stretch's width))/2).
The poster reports 23.2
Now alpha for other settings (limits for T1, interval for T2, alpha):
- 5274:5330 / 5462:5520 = 3.9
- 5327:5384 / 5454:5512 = 4.1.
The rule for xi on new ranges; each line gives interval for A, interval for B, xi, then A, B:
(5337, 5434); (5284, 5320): 51.6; 5353.31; 5301.7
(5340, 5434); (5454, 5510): 128.4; 5353.31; 5481.7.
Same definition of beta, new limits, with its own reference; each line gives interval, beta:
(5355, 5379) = 5355.78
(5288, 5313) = 5306.68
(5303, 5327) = 5306.68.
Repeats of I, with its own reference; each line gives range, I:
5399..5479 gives 5415.30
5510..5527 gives 5515.98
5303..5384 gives 5353.31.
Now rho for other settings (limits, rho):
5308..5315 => 24.2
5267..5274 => 23.1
